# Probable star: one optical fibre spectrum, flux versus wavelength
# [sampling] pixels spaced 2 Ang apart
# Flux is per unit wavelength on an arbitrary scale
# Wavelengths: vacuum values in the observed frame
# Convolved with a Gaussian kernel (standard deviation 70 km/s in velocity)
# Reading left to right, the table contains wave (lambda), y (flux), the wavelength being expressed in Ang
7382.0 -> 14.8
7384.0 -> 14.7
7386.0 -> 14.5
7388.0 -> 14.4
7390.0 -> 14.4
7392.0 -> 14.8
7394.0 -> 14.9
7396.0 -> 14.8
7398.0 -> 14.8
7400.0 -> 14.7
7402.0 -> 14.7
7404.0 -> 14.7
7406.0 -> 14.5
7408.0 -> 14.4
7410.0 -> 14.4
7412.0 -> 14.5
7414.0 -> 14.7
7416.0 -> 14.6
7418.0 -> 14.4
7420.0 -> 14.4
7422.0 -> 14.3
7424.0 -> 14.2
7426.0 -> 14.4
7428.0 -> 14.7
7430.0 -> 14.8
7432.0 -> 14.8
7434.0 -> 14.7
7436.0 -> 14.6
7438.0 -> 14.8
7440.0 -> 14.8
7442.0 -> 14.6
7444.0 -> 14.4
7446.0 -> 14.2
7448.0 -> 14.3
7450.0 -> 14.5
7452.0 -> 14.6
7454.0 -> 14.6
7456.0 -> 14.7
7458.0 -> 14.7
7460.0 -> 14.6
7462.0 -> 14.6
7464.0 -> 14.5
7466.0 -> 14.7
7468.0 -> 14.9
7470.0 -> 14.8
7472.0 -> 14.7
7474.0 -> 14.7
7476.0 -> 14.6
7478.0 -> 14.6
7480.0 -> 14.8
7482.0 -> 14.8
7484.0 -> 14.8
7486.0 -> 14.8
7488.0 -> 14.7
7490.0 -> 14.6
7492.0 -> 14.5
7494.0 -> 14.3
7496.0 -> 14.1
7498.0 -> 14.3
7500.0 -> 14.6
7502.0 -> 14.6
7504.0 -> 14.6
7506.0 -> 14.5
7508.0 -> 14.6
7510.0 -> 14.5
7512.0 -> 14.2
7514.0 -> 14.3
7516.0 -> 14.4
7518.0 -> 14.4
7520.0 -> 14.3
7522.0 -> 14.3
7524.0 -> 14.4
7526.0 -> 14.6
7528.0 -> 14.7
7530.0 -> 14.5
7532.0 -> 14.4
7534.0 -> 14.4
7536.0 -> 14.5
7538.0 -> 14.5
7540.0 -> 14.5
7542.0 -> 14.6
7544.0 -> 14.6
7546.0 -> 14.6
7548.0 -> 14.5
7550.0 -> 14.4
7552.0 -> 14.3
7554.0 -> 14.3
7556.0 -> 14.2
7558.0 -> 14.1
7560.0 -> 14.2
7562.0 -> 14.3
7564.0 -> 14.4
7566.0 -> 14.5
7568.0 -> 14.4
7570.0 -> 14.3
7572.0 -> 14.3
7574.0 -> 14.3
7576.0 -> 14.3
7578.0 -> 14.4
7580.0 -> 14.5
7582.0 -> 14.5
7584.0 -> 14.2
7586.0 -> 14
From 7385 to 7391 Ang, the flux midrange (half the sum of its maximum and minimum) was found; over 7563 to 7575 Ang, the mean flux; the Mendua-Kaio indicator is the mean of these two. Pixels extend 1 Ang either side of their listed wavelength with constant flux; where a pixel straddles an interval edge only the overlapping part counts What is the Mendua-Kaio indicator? 14.4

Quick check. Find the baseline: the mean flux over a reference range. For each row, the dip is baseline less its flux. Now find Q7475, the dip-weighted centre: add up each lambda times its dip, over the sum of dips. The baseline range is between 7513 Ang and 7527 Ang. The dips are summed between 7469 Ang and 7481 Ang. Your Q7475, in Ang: 7474.8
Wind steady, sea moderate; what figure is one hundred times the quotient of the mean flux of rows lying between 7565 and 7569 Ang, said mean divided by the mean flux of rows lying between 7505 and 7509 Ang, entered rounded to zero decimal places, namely 99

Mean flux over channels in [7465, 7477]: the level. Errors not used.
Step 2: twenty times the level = 295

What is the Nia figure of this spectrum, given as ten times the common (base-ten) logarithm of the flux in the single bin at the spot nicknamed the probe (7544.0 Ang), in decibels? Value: 11.6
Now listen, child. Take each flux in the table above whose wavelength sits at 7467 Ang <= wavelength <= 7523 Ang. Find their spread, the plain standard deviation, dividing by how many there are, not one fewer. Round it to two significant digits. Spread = 0.21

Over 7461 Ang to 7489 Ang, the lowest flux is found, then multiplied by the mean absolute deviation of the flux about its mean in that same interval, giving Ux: 1.3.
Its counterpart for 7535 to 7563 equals 2.0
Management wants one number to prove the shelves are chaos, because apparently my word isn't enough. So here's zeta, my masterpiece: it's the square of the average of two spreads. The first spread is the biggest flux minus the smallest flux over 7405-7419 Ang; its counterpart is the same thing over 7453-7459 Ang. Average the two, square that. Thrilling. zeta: 0.040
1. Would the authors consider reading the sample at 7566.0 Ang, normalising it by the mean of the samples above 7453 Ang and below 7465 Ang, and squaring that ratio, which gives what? 0.98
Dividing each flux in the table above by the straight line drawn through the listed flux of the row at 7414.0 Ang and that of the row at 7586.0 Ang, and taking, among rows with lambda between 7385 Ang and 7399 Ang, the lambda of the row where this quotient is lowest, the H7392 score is 7388.0 Ang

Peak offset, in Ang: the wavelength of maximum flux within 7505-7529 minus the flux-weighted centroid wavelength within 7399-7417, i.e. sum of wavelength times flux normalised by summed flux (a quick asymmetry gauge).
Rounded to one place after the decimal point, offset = 120.0 Ang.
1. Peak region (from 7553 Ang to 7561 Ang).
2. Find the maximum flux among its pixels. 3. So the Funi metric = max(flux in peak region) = 14.3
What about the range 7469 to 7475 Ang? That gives 14.8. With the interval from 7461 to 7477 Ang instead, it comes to 14.9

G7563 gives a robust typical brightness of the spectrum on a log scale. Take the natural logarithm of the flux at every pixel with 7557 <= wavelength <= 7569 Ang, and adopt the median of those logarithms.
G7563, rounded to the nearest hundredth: 2.66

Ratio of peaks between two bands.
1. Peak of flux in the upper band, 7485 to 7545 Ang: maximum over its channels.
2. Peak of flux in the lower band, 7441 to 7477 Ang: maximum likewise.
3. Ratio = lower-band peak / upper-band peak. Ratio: 1.01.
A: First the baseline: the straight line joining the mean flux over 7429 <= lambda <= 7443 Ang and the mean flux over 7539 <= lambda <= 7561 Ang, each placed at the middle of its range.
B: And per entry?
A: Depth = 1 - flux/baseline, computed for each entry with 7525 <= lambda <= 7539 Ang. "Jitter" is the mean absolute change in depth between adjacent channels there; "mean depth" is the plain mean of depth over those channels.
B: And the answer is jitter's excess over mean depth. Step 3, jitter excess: 0.011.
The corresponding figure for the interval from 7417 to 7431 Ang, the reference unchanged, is -0.012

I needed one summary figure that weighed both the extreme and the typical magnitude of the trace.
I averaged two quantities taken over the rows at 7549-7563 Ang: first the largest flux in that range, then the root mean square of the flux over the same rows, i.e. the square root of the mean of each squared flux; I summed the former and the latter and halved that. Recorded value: 14.3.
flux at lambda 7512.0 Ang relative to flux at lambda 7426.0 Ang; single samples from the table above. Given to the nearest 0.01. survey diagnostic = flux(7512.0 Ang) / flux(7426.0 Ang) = 0.99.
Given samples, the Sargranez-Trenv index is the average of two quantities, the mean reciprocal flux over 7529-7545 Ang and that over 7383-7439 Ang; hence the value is 0.0688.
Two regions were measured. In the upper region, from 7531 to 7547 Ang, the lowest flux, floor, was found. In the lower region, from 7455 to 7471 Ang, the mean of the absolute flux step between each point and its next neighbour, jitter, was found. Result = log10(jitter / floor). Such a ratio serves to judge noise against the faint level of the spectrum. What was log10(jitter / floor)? -2.16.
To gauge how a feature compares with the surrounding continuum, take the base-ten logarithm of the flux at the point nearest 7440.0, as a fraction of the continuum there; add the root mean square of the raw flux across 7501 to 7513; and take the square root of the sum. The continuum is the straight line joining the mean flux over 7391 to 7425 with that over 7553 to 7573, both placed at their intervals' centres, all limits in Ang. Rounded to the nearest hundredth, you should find 3.81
